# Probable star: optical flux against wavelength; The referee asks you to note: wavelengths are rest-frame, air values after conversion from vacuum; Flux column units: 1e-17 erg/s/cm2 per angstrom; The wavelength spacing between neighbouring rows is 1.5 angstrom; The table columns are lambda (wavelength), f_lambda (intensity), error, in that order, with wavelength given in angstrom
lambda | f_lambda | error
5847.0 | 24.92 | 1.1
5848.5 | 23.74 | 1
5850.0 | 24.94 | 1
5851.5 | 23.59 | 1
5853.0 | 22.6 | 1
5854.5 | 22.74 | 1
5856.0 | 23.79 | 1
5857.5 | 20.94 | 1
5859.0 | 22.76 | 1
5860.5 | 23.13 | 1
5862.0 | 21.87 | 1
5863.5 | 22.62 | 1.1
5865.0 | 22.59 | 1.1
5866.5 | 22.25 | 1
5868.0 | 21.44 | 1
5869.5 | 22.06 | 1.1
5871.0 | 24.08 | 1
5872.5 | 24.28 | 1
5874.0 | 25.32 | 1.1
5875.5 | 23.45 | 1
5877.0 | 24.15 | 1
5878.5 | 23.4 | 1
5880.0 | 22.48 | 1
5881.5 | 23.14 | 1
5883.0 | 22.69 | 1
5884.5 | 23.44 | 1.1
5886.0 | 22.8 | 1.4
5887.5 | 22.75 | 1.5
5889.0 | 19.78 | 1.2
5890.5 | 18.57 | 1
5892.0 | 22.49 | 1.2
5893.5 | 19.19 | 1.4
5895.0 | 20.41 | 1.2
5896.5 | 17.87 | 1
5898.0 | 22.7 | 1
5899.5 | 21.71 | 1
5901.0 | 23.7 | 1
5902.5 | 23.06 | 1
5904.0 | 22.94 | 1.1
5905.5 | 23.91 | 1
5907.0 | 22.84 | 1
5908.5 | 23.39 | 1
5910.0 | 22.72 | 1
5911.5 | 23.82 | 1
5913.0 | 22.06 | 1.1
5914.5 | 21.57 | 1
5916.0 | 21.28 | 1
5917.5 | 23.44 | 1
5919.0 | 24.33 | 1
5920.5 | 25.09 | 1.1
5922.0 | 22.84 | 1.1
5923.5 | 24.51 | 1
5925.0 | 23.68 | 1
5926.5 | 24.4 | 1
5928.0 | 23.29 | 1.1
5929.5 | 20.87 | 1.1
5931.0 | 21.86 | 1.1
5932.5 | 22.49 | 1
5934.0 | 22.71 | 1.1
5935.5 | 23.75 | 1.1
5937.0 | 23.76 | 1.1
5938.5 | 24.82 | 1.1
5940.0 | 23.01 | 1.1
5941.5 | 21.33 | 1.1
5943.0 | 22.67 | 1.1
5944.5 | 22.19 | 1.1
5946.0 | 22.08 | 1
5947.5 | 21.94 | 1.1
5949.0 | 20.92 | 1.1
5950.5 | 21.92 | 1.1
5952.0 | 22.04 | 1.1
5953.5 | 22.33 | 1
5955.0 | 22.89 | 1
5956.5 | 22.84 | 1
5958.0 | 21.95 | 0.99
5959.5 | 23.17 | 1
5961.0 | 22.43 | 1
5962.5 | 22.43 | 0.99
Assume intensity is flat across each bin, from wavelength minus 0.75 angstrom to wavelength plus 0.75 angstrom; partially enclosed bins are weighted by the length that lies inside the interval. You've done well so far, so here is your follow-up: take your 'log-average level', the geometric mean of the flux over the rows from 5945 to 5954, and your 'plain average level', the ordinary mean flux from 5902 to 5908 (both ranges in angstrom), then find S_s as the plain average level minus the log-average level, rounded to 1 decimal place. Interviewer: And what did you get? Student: 1.3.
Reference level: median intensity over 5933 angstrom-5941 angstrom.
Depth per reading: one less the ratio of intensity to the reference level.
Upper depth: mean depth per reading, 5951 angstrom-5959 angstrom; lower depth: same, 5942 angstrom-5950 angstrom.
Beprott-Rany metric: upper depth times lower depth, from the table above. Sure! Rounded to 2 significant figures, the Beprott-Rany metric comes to 0.0043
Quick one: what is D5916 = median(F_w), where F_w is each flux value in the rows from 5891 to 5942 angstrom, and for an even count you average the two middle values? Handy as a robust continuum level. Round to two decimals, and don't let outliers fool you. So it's 22.89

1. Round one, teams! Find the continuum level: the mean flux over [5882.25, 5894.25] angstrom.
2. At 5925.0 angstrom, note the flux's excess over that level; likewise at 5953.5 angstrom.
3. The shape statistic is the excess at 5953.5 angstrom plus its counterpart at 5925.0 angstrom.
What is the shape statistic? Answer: 3.1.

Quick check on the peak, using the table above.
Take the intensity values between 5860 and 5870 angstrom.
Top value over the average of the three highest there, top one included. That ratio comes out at 1.015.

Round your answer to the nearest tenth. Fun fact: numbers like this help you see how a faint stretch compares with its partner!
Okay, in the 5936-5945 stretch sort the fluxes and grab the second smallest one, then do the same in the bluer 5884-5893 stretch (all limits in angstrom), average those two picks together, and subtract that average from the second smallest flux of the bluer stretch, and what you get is -1.2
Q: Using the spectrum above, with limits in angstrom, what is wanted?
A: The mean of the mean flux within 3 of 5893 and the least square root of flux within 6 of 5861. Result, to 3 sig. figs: 12.4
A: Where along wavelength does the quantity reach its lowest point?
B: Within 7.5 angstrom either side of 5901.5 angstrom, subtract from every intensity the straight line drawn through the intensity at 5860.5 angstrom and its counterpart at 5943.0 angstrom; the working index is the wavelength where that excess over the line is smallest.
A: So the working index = 5896.5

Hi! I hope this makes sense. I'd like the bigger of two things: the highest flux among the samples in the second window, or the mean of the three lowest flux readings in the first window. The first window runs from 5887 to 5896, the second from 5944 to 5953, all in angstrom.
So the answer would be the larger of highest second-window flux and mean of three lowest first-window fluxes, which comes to 22.2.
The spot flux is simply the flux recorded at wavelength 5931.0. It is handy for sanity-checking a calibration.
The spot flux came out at 21.86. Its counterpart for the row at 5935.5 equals 23.75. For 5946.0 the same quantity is 22.08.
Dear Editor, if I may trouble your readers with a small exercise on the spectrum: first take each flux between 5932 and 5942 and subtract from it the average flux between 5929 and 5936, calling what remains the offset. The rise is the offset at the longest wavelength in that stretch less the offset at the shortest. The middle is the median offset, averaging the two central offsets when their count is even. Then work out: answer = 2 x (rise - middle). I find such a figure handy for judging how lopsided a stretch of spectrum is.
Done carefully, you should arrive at -3.7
